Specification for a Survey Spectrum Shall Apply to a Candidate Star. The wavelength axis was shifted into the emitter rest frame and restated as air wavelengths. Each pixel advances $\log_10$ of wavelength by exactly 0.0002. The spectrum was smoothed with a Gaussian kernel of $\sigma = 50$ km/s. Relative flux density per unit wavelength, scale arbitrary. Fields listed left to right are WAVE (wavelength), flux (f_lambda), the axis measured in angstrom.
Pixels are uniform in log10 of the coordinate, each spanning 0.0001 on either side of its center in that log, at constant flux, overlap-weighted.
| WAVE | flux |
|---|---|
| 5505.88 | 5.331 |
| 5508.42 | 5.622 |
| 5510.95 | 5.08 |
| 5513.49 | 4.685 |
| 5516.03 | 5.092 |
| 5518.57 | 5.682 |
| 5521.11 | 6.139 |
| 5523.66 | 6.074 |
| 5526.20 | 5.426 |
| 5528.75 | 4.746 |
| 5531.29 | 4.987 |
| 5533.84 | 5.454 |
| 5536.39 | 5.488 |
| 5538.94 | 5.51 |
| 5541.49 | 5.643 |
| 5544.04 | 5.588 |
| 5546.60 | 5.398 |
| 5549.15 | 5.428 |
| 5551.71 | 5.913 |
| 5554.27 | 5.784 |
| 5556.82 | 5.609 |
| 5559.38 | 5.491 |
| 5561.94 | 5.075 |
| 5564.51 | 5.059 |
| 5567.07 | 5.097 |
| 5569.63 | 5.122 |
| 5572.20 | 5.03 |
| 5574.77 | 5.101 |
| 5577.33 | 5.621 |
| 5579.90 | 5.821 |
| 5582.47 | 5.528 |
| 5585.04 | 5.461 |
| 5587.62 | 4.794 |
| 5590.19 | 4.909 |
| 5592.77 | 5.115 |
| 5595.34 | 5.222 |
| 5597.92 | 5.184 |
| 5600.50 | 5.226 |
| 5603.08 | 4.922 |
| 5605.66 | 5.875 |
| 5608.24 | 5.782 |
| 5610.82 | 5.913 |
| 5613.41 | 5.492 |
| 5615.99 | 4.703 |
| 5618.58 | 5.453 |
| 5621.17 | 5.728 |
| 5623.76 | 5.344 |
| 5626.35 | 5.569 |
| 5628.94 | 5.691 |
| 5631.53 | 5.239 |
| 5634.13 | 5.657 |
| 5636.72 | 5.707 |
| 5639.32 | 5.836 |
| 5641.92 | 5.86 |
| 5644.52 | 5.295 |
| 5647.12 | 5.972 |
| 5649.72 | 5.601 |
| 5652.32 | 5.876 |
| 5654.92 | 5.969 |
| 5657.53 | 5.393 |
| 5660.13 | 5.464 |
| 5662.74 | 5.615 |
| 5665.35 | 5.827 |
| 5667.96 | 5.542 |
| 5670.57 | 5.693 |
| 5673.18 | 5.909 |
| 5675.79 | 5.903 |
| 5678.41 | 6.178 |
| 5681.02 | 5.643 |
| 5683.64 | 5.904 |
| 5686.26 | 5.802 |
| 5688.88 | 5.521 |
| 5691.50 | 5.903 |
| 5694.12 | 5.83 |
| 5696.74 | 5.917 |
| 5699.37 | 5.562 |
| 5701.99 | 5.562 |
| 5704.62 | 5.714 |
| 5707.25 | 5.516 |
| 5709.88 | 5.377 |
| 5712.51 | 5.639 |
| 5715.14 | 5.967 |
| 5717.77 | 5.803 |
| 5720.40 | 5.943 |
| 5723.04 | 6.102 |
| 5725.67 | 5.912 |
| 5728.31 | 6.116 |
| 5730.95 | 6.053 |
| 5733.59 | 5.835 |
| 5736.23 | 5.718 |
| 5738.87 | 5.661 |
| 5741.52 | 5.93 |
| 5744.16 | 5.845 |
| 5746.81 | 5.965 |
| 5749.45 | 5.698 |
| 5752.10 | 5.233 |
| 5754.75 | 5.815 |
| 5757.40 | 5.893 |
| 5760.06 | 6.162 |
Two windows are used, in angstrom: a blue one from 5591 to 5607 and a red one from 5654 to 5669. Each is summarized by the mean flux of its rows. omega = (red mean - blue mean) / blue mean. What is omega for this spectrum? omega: 0.072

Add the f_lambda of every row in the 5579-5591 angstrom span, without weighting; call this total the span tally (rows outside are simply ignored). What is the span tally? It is 26.5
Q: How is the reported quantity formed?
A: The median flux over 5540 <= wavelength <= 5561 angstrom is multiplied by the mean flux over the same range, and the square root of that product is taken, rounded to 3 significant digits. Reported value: 5.60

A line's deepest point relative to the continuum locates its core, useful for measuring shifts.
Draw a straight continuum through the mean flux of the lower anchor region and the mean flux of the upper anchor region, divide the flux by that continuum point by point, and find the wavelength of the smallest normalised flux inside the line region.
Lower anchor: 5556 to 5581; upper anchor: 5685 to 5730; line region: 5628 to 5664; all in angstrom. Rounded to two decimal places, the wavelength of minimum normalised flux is 5631.53 angstrom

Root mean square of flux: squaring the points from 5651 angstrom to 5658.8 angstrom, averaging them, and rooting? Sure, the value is 5.8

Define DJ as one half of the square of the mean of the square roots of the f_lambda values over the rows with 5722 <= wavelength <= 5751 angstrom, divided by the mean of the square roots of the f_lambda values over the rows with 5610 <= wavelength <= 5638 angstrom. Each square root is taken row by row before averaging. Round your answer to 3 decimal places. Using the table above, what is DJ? 1.257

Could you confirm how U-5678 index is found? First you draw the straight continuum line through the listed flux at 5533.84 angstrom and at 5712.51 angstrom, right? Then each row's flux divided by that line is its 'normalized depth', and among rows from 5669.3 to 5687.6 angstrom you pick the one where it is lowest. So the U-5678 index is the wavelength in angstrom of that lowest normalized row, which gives 5681.02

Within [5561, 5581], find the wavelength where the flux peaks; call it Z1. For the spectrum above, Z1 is 5579.90 angstrom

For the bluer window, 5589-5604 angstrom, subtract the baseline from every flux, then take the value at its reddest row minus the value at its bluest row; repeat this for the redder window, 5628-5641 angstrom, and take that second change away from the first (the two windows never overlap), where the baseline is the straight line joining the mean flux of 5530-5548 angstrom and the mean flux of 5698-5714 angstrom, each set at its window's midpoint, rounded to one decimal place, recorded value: -0.1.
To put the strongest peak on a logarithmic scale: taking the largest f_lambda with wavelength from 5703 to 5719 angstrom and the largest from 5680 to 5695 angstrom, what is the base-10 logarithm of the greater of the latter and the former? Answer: 0.776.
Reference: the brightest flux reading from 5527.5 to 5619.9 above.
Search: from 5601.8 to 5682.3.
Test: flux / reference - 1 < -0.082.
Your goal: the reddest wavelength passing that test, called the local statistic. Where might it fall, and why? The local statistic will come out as 5657.53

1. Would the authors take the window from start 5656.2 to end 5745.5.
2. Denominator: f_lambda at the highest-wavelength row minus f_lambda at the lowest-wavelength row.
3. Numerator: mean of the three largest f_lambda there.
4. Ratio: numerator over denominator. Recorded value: 14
